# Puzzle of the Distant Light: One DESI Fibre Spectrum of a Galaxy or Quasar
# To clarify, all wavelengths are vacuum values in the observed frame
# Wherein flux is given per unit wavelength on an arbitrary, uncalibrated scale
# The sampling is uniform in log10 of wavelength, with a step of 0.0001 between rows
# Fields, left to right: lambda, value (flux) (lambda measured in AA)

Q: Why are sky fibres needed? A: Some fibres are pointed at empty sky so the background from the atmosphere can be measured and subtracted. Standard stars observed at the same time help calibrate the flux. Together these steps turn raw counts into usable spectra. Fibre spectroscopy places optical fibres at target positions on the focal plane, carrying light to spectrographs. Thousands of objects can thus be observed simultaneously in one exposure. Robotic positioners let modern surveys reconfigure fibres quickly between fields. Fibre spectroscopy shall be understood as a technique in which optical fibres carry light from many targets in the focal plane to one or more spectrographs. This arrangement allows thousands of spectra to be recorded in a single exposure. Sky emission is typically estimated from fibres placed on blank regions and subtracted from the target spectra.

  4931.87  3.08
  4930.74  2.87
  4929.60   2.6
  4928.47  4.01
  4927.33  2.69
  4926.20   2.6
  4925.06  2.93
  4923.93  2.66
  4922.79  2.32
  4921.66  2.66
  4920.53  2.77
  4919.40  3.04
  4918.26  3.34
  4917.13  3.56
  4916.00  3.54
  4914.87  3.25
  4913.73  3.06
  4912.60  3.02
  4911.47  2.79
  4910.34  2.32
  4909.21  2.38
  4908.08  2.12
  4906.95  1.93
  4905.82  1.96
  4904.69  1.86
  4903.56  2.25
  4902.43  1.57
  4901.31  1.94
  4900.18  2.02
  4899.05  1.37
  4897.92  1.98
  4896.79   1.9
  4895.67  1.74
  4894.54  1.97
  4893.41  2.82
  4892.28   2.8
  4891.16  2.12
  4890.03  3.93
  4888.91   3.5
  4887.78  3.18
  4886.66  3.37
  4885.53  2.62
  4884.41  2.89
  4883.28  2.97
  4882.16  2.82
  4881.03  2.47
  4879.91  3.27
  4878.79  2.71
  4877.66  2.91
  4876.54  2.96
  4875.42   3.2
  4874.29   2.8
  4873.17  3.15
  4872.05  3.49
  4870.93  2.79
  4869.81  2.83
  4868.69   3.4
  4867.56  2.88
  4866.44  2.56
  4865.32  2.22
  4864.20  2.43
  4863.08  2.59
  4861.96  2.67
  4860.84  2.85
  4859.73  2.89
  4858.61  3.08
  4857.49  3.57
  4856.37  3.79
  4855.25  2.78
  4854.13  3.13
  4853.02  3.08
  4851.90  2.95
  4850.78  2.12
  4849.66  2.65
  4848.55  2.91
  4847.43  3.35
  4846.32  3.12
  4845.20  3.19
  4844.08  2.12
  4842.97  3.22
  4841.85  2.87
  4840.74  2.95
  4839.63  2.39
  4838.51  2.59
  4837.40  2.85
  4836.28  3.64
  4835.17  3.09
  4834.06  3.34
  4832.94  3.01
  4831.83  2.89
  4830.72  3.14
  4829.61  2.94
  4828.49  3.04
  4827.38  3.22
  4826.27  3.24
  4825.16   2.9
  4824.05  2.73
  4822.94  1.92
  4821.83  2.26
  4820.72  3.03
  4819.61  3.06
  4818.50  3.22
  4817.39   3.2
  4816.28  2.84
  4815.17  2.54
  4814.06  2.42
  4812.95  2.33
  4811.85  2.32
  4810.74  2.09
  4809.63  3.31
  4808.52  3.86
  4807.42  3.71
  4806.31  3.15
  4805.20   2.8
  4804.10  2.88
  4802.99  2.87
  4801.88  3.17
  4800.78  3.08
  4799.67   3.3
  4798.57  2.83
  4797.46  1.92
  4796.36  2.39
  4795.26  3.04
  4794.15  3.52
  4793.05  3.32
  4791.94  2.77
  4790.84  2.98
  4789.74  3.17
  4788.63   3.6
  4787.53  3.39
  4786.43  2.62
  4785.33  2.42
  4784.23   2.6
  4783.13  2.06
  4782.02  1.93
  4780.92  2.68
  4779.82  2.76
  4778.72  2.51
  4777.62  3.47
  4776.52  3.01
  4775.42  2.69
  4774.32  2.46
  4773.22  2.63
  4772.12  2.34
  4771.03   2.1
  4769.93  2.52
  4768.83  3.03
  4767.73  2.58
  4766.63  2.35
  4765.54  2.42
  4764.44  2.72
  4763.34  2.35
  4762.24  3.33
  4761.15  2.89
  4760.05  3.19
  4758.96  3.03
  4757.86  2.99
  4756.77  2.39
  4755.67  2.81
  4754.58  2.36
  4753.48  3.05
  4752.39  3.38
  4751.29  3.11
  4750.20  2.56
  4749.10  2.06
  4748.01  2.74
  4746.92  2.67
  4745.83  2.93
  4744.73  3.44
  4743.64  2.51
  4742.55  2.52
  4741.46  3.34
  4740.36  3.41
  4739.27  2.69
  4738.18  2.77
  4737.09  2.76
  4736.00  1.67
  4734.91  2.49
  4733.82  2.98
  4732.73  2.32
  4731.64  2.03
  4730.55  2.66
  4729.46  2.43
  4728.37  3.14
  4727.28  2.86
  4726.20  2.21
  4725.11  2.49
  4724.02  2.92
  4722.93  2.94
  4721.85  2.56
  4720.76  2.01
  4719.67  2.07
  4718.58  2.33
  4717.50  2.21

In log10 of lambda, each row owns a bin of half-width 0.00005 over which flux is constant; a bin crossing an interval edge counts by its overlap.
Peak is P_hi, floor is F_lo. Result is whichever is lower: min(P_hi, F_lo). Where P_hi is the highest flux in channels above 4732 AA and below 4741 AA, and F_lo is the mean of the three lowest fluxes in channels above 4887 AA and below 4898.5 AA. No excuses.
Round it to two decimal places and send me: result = 1.87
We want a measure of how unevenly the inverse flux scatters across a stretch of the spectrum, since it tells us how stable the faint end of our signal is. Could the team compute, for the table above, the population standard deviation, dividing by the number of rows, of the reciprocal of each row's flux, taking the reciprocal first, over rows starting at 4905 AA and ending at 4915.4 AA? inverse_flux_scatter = 0.08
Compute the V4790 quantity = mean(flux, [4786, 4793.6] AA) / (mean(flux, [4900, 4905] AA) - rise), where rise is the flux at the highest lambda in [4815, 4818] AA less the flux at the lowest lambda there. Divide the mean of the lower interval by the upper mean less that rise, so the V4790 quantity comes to 2.5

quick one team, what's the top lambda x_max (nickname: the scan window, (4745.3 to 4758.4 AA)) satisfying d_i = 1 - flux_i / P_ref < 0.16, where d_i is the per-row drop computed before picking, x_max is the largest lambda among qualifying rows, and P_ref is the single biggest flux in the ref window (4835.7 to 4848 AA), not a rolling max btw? 4752.39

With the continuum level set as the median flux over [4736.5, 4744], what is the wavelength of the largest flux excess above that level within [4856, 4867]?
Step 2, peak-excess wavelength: 4856.37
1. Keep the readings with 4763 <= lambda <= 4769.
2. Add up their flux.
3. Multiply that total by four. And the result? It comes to 61.8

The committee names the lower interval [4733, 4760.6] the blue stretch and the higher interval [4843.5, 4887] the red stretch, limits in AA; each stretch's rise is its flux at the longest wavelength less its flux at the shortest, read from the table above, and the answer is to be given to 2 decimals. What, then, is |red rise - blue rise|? 1.04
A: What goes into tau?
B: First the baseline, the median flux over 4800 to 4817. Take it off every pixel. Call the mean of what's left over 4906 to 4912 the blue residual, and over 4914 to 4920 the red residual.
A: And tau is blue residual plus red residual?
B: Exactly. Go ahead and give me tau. -0.1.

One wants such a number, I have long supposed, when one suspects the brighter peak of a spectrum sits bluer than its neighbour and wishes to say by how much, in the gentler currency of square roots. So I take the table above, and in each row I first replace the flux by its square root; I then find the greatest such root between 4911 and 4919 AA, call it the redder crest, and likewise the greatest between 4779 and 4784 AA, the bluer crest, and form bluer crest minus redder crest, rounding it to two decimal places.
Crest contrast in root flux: -0.23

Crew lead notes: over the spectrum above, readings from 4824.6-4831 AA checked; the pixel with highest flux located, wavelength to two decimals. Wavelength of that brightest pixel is 4826.27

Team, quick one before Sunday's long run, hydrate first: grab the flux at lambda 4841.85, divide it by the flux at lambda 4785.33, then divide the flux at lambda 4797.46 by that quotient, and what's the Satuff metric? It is 1.6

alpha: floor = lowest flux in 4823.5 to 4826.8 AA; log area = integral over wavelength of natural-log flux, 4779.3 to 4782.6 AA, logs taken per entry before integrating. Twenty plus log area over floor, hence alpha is 21.1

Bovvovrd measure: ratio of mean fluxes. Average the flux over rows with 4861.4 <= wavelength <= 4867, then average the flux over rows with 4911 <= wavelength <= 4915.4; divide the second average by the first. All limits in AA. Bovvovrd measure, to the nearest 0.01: 1.21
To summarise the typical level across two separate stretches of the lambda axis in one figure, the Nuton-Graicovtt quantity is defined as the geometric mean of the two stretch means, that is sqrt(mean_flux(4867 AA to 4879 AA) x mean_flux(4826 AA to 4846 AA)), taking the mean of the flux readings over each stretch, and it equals 3.00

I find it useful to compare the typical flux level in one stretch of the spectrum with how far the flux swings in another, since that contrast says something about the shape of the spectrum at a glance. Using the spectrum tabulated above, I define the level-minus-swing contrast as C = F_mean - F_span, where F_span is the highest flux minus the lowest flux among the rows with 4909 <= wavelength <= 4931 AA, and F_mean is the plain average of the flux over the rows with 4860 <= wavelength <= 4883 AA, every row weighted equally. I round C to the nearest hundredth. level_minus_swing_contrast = 1.16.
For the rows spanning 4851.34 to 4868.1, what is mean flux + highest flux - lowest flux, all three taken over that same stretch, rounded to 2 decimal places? 4.47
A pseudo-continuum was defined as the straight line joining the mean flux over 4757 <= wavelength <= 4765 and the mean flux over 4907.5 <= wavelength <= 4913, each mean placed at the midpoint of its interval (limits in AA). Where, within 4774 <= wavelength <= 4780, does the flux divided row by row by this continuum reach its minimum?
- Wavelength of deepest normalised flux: 4774.32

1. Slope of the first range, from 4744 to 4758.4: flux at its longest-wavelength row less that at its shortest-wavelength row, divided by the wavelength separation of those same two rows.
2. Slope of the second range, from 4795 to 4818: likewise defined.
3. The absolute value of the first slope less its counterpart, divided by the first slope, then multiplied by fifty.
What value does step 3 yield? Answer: -61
